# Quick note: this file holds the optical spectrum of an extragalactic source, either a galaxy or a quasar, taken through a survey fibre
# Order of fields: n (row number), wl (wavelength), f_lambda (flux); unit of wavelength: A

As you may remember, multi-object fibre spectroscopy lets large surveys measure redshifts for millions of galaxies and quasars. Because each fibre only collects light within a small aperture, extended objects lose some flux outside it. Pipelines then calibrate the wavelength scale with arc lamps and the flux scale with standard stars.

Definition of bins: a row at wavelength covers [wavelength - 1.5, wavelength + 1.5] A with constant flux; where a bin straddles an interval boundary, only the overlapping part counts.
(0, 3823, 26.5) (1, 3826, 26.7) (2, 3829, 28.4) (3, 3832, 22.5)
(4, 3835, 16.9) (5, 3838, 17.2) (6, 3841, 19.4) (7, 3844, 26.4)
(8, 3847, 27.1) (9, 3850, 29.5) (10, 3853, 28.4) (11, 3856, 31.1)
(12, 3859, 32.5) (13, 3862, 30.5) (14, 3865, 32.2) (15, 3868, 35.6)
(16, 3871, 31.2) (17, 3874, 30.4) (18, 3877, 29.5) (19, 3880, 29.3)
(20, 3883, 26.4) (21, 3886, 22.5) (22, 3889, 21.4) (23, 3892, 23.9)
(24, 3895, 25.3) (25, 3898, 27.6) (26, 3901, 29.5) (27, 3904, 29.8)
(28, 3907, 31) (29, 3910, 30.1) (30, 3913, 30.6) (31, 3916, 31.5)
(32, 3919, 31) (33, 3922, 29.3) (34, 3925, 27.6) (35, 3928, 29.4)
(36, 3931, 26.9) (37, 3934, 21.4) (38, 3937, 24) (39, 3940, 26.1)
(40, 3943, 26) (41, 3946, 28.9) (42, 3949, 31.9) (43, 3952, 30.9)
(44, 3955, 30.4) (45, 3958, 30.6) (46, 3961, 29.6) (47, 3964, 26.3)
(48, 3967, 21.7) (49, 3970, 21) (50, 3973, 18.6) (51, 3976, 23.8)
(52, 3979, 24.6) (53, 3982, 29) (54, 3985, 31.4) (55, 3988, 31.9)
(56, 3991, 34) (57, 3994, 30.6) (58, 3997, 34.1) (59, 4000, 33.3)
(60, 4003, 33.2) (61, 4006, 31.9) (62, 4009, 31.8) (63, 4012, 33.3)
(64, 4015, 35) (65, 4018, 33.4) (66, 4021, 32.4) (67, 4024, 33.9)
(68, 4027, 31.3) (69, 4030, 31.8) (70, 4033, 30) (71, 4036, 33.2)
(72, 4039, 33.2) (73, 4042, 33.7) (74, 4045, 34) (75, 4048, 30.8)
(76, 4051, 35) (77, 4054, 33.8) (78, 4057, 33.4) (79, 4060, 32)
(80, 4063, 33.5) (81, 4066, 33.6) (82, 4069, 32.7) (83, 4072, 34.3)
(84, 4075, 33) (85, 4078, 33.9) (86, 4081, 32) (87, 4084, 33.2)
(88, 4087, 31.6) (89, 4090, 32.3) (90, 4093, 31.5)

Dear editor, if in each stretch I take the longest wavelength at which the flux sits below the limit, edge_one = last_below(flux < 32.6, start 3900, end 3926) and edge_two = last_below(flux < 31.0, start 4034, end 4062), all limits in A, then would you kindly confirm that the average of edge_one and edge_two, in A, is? 3986.5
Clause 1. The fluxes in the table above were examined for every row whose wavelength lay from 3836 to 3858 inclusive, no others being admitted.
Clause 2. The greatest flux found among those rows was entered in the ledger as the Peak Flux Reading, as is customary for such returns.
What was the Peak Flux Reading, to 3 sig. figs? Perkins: 31.1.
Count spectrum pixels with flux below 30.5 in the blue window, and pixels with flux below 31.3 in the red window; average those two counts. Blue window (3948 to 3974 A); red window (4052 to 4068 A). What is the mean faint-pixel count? 3.0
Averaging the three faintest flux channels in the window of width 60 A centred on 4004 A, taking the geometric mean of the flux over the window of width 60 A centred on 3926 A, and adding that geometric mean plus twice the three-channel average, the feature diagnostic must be 80.2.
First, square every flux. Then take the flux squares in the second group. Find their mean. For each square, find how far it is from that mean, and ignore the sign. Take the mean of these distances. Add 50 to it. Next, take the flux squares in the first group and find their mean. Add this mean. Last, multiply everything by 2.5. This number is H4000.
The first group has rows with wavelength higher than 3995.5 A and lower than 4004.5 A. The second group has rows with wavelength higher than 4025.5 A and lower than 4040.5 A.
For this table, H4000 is 3103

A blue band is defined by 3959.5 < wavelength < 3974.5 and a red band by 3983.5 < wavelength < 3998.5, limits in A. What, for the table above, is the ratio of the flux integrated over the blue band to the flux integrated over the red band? 0.72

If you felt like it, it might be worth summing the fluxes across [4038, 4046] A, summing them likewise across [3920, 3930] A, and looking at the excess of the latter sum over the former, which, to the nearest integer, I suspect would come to -15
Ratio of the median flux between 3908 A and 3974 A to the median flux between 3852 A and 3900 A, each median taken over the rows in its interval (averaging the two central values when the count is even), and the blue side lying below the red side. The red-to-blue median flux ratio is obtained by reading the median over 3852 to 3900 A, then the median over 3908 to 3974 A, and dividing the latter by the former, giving 0.99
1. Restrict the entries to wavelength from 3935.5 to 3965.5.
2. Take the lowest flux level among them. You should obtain 24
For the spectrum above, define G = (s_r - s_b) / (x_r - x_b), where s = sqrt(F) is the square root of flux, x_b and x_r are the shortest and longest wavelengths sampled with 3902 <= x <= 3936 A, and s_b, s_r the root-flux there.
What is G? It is -0.028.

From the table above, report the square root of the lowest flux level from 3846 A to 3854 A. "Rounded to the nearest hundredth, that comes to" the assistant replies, 5.21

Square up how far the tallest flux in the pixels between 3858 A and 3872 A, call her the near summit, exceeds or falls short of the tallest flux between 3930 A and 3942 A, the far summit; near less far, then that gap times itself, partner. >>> 76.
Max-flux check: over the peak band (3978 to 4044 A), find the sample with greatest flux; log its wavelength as 4015 A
